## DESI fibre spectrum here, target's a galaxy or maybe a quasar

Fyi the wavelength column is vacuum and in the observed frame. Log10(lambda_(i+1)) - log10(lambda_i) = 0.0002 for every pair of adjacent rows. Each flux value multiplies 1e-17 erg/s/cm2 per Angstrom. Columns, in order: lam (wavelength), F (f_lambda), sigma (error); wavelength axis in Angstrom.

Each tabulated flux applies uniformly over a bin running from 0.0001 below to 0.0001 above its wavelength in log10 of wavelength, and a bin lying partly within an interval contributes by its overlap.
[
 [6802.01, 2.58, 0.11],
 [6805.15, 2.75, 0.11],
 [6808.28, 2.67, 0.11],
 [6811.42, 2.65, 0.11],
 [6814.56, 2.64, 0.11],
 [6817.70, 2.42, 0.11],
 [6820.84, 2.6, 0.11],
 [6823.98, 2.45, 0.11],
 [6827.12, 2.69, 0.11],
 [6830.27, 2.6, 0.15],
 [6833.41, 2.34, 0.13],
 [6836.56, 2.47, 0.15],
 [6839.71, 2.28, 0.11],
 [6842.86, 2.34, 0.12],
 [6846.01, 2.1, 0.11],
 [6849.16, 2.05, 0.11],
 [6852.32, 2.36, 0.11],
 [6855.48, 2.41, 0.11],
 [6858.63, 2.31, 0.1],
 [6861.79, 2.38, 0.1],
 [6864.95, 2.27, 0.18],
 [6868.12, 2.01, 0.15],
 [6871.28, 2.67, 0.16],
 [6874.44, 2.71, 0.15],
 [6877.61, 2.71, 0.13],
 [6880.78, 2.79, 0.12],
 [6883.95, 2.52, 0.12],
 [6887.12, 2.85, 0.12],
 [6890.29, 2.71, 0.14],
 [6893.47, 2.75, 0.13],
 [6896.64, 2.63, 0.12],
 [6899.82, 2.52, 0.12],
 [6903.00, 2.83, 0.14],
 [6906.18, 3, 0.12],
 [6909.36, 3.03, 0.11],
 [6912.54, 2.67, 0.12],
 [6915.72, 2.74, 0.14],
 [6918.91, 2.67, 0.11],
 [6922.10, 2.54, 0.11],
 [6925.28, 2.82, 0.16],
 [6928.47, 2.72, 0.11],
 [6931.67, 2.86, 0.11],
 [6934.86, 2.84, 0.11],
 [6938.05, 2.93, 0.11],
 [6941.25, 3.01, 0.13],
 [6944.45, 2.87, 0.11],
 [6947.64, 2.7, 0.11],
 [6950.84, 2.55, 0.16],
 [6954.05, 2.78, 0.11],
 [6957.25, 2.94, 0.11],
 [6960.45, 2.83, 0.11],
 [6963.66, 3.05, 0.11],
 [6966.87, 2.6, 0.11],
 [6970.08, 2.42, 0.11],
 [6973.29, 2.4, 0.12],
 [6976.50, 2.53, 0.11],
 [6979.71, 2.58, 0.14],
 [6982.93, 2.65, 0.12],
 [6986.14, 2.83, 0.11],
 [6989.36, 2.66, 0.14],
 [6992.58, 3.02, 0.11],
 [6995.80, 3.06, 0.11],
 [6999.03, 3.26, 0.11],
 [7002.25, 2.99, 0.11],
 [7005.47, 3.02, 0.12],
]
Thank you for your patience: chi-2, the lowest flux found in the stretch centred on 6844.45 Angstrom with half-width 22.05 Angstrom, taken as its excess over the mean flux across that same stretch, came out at -0.31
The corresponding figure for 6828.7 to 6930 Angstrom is -0.55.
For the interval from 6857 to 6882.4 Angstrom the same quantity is -0.47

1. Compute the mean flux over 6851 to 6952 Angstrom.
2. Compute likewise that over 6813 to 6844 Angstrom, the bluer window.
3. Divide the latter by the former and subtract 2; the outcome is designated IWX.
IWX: -1.07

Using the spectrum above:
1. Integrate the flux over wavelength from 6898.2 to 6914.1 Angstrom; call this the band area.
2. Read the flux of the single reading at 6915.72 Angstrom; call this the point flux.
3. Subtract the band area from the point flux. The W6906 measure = -41.9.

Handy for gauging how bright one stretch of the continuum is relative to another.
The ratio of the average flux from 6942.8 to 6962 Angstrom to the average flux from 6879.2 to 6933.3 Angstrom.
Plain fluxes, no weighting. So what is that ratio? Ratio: 1.01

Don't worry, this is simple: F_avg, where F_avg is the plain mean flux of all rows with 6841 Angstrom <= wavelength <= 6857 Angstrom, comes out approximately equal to 2.25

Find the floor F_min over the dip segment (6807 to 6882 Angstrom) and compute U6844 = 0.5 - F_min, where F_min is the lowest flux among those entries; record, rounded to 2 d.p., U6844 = -1.51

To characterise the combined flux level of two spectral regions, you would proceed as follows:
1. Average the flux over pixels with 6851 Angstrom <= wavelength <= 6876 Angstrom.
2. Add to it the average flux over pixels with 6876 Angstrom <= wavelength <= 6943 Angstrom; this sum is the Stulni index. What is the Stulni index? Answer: 5.16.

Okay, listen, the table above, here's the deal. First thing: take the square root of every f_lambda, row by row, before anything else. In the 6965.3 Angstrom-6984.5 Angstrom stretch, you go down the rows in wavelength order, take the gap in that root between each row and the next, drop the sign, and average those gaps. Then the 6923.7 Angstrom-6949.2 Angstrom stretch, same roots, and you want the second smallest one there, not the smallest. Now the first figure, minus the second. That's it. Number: -1.62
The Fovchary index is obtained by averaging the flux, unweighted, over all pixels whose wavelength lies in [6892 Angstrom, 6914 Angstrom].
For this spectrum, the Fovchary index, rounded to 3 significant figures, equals 2.78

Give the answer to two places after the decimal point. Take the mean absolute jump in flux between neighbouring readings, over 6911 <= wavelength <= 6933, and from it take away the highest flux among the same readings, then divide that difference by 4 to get -0.68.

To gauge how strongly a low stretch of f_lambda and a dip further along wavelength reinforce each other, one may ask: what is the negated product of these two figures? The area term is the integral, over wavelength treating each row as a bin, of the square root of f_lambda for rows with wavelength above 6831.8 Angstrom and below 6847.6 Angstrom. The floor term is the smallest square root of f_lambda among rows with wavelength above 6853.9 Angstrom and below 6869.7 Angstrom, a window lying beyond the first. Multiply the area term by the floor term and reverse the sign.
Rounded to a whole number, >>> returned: -34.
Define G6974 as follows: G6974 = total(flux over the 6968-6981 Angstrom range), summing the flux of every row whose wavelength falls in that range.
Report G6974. 9.9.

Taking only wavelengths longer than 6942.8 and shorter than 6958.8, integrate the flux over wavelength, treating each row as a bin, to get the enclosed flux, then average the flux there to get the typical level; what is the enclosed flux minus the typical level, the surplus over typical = 42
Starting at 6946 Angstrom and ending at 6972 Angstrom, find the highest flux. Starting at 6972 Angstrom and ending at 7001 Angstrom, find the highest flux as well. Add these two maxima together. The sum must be 6.31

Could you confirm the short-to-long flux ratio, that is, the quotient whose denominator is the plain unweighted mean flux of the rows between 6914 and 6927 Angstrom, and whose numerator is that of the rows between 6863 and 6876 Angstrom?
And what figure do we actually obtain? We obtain 0.90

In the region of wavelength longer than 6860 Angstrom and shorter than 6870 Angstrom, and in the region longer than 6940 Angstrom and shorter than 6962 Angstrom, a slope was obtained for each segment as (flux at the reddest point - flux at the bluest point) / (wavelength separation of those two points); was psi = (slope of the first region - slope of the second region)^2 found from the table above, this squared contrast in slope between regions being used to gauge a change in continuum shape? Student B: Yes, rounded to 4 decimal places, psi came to 0.0024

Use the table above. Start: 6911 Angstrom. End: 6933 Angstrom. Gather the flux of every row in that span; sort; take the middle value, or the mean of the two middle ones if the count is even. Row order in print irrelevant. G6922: 2.72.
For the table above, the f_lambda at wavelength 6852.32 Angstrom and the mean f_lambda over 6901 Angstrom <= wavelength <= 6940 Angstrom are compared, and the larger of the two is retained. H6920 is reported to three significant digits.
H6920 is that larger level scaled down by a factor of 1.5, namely 1.87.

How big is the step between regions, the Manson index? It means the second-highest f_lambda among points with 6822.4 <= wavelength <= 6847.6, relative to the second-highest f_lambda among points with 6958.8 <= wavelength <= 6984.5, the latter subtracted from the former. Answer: -0.2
